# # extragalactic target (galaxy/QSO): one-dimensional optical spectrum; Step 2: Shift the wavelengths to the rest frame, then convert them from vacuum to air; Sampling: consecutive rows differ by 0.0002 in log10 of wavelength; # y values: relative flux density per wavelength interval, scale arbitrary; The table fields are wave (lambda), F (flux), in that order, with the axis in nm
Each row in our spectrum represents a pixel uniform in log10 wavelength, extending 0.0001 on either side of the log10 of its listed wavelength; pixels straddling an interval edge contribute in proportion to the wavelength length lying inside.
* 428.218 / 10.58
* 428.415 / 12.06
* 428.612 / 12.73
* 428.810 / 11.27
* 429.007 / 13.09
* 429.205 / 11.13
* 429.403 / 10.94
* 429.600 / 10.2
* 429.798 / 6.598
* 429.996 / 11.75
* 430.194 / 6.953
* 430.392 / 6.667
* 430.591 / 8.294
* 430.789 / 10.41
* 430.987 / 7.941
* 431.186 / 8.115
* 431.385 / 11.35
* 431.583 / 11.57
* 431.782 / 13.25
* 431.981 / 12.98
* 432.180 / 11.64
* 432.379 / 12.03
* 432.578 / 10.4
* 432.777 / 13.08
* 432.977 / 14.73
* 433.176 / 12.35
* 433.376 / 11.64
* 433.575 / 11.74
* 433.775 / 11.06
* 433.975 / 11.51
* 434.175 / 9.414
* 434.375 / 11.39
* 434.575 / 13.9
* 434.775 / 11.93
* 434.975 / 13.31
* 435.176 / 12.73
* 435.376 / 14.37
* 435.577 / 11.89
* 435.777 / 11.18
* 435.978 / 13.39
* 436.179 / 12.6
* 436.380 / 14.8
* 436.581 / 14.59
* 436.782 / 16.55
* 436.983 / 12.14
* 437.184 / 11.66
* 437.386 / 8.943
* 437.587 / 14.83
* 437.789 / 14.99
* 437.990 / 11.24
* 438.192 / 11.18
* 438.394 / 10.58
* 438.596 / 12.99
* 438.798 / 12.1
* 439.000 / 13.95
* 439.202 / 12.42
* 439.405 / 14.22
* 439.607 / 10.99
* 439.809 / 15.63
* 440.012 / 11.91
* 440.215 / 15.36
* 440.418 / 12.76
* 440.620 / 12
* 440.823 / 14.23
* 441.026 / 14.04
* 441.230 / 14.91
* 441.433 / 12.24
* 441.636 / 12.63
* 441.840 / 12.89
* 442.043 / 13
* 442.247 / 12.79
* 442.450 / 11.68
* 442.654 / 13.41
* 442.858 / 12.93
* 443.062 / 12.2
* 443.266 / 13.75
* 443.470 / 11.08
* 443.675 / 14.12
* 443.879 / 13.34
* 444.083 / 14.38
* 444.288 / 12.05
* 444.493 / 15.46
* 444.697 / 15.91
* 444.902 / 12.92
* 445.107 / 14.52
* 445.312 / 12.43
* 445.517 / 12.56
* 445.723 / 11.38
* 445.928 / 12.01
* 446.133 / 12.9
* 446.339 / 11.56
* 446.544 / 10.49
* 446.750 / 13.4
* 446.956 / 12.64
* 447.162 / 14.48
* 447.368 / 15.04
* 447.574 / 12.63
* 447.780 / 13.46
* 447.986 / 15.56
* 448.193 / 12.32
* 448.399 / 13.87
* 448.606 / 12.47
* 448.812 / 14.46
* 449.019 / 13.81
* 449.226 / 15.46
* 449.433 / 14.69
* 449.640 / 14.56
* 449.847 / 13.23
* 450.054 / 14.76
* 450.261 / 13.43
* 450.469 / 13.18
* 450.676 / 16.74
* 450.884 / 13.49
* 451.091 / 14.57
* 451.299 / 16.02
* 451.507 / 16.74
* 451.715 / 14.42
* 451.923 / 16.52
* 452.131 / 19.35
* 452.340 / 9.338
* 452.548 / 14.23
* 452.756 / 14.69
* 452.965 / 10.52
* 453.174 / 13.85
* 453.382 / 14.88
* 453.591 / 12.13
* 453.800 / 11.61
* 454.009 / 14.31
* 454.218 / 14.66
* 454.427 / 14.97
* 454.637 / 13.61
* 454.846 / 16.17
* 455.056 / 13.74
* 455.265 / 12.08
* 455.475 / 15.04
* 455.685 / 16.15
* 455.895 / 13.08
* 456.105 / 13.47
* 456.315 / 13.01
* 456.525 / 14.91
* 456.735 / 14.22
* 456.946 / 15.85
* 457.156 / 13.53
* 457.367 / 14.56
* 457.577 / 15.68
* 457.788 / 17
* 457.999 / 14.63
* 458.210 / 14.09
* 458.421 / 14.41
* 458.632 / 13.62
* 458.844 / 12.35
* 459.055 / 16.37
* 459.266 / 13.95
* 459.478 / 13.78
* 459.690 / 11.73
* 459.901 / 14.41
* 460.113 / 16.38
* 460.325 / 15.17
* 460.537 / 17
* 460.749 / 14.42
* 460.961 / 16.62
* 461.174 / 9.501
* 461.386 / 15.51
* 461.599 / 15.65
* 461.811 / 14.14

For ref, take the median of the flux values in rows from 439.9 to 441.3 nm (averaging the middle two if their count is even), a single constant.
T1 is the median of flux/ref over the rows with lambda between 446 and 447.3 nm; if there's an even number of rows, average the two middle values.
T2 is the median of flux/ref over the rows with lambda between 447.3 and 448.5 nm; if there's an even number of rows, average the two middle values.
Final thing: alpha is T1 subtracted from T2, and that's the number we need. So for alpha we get 0.06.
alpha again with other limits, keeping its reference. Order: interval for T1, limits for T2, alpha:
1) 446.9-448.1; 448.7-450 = 0.04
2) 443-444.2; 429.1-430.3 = -0.21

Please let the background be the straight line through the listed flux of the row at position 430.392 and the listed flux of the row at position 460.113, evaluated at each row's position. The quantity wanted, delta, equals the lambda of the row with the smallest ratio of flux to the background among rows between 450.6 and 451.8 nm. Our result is 450.884 nm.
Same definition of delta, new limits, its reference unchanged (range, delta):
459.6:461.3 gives 461.174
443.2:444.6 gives 443.470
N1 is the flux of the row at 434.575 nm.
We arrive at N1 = 13.9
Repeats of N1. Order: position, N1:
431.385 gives 11.35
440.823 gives 14.23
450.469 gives 13.18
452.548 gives 14.23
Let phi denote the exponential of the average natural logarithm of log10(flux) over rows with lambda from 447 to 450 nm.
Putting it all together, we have 1.14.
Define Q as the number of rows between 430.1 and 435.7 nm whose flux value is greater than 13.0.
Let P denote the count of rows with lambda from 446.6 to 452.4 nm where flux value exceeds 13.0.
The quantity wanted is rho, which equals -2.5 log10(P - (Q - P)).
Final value -4.0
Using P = 23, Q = 6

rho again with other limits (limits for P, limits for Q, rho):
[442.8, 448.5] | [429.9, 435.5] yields -3.3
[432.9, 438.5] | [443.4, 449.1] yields -1.9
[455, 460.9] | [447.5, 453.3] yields -3.6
